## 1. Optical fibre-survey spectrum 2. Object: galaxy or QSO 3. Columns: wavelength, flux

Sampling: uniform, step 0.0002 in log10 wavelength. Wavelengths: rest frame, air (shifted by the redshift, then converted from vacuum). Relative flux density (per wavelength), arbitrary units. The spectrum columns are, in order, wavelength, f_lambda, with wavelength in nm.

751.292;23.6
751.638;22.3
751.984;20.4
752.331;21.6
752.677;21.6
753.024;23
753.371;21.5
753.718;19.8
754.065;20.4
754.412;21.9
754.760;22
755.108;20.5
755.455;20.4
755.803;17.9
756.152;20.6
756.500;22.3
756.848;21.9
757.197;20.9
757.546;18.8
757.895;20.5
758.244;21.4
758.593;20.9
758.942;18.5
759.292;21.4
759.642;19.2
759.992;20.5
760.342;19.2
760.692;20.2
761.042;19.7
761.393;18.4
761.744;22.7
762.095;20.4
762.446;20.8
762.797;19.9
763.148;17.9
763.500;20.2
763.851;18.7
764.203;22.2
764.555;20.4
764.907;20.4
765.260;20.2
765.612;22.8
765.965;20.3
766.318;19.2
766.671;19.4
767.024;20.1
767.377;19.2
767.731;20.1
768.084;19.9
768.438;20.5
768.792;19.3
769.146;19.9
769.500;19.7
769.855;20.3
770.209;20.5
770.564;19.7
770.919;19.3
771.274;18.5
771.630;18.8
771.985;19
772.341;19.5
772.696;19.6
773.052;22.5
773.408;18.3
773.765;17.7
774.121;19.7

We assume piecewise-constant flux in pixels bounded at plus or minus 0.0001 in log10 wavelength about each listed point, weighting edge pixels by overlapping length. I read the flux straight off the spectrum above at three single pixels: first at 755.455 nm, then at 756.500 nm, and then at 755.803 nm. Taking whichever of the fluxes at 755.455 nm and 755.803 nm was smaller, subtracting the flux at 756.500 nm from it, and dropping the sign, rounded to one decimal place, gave 4.4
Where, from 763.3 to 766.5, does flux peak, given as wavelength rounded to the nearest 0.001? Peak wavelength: 765.612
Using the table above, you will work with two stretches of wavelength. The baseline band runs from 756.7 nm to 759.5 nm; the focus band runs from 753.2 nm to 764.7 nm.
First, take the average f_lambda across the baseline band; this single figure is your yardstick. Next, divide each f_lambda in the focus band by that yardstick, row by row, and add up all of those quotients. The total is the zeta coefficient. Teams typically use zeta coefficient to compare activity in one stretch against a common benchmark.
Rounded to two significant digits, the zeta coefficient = 33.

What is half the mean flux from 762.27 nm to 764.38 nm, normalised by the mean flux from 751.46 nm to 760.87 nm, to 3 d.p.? 0.481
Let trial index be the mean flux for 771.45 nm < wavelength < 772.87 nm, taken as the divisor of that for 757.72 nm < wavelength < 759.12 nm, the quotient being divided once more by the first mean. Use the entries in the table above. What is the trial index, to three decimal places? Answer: 0.055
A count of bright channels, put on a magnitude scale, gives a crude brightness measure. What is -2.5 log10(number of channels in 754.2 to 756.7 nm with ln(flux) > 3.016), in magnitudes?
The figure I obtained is -1.7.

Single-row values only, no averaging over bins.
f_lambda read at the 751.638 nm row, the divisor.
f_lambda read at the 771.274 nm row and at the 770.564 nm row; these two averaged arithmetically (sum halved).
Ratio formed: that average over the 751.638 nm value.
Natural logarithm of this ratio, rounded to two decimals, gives -0.15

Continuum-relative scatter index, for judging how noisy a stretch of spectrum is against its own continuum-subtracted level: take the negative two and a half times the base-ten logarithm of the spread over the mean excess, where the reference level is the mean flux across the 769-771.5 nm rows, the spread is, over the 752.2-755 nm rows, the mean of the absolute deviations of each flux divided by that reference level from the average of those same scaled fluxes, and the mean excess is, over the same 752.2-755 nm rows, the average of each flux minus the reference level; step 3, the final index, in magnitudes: 4.3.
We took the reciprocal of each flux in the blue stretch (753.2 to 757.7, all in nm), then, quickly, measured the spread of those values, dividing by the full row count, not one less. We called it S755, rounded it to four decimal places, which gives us 0.0031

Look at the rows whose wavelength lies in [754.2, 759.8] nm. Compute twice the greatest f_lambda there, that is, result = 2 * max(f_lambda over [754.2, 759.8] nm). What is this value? 44.6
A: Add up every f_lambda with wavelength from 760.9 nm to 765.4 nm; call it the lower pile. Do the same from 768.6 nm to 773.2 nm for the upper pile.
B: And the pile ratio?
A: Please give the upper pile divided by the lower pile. 0.980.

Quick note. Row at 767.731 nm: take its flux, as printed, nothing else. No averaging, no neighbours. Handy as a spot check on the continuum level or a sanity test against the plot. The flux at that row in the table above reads 20.1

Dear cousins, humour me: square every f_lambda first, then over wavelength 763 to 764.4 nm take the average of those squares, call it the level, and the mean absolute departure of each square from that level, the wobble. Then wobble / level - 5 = -4.85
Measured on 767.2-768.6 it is -4.96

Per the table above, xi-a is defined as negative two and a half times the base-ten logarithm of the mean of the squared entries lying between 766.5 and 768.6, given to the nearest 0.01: -6.49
